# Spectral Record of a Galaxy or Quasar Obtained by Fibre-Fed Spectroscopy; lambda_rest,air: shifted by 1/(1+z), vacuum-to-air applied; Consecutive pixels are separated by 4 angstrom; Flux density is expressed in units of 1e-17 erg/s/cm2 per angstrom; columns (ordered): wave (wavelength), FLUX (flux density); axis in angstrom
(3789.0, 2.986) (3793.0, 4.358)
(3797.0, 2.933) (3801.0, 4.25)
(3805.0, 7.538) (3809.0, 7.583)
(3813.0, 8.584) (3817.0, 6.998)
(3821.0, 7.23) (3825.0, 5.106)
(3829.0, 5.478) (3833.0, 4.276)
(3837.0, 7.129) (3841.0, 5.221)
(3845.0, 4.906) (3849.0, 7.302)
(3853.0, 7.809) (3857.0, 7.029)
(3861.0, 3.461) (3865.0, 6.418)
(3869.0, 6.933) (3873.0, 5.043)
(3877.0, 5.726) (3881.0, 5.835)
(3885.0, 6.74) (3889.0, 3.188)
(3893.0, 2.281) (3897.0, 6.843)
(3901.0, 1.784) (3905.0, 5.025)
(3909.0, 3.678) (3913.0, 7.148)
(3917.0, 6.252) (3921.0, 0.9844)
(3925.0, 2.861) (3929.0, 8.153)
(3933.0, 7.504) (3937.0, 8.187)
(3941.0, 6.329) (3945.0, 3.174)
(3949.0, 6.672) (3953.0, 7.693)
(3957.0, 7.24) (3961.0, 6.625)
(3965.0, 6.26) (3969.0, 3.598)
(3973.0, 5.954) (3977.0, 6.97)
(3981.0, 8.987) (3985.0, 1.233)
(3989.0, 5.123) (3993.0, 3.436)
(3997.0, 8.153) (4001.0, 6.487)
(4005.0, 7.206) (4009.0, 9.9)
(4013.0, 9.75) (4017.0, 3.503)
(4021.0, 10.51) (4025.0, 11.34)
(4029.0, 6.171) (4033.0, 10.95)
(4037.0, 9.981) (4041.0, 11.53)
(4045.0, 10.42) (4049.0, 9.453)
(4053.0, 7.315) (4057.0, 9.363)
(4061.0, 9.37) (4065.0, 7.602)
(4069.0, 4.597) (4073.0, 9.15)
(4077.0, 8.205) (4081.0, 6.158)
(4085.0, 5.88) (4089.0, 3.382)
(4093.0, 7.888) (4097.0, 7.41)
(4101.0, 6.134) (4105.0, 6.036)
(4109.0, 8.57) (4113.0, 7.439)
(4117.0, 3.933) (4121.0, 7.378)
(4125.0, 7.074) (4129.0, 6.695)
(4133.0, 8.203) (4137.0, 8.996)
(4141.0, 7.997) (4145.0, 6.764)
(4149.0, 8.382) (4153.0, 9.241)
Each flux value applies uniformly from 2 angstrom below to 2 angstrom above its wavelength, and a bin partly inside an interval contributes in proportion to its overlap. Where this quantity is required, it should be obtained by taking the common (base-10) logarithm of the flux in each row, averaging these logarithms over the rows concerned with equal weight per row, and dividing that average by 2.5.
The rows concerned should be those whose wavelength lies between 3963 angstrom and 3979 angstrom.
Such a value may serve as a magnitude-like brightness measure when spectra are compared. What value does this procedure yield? 0.297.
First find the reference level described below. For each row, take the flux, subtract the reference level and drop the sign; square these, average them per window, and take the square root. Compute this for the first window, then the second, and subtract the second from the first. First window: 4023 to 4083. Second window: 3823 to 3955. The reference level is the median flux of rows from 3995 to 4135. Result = -0.5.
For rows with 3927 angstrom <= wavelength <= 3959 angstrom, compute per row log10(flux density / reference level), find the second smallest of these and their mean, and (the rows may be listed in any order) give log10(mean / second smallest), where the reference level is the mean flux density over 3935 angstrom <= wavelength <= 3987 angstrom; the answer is 0.3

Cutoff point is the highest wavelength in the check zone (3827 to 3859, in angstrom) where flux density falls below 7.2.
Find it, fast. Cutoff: 3857.0 angstrom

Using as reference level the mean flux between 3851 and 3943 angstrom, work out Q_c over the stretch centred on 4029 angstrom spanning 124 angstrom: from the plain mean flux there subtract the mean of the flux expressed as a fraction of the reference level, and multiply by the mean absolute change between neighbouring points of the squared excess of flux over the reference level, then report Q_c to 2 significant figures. 61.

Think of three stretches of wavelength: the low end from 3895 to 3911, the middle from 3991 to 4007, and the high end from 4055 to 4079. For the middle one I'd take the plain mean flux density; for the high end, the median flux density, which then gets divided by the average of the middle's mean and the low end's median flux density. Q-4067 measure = 1.63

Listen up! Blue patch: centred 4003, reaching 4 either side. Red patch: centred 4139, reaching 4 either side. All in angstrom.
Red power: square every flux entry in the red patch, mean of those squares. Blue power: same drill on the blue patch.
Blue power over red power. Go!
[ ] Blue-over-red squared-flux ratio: 0.65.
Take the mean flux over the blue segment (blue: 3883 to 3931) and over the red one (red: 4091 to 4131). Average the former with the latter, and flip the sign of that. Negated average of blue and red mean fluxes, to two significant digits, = -5.7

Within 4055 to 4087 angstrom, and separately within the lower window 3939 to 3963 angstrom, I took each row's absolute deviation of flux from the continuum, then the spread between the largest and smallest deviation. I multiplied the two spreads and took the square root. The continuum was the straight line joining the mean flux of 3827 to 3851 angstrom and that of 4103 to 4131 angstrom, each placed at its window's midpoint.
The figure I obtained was 2.5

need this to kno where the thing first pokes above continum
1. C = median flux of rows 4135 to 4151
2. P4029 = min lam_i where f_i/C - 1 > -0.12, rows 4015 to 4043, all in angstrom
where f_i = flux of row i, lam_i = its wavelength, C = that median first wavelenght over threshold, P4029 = 4021.0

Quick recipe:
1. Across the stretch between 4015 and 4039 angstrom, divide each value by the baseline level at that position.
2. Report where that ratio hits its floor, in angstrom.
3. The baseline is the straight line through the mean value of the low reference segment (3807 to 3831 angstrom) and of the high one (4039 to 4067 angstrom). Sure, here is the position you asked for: 4017.0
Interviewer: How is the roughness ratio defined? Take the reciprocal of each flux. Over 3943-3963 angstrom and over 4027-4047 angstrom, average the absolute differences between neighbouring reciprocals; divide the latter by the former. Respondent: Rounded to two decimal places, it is 0.50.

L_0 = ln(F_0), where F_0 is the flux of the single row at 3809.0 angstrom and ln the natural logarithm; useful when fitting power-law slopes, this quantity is 2.03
